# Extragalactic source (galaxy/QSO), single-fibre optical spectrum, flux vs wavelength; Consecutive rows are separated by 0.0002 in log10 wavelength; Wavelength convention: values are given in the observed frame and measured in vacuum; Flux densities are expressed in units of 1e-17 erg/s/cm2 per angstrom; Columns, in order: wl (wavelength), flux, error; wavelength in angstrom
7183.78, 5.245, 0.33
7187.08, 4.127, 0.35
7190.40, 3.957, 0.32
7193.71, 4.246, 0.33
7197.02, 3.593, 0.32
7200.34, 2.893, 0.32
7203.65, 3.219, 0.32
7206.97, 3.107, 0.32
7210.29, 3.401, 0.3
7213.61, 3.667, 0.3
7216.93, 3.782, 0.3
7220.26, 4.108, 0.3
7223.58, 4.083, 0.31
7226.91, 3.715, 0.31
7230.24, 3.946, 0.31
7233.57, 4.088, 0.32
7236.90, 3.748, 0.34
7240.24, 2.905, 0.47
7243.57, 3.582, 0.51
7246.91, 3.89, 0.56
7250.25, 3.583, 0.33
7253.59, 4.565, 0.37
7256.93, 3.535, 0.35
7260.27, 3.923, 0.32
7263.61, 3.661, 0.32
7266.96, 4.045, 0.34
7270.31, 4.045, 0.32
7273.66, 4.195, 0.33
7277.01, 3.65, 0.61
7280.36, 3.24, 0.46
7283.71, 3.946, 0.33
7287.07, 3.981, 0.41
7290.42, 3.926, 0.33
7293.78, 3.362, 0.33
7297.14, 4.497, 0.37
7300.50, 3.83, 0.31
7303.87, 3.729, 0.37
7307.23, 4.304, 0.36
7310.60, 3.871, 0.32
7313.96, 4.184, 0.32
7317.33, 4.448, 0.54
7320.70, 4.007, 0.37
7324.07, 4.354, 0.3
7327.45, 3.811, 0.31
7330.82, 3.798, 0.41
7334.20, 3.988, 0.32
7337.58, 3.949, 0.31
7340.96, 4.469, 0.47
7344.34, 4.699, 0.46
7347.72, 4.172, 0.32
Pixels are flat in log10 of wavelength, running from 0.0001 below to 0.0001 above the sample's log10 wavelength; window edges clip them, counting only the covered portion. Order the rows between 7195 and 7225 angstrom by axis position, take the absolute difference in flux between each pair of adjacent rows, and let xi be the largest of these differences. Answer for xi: 0.70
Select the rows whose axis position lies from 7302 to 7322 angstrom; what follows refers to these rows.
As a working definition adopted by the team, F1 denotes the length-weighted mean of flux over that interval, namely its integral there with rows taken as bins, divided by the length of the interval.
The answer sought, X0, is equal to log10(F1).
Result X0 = 0.612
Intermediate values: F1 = 4.09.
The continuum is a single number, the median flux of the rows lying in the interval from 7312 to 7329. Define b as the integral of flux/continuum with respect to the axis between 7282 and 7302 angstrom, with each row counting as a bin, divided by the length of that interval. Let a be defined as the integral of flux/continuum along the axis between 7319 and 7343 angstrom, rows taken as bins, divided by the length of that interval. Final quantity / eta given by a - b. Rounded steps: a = 0.97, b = 0.94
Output 0.033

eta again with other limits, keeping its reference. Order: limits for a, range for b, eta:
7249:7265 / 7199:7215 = 0.145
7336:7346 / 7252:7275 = 0.092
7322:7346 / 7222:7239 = 0.062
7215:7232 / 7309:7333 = -0.034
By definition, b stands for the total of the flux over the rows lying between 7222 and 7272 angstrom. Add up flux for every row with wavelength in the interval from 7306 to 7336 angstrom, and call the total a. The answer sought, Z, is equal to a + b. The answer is 94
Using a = 37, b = 57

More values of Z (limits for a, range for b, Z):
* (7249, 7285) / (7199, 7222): 67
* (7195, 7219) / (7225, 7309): 120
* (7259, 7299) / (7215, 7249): 84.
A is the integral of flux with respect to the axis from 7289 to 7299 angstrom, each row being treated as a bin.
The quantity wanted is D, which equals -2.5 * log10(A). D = -3.98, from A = 39.3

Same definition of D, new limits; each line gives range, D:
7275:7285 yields -3.90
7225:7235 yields -3.98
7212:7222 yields -3.97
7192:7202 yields -3.89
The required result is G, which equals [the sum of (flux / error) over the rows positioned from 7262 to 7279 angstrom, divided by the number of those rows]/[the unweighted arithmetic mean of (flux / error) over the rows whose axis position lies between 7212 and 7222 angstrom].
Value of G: 0.85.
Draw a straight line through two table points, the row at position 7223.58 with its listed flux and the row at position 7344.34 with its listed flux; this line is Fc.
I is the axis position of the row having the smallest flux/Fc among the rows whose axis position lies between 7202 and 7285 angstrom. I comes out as 7240.24 angstrom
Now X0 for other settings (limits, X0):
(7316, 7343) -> 0.613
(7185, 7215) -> 0.557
